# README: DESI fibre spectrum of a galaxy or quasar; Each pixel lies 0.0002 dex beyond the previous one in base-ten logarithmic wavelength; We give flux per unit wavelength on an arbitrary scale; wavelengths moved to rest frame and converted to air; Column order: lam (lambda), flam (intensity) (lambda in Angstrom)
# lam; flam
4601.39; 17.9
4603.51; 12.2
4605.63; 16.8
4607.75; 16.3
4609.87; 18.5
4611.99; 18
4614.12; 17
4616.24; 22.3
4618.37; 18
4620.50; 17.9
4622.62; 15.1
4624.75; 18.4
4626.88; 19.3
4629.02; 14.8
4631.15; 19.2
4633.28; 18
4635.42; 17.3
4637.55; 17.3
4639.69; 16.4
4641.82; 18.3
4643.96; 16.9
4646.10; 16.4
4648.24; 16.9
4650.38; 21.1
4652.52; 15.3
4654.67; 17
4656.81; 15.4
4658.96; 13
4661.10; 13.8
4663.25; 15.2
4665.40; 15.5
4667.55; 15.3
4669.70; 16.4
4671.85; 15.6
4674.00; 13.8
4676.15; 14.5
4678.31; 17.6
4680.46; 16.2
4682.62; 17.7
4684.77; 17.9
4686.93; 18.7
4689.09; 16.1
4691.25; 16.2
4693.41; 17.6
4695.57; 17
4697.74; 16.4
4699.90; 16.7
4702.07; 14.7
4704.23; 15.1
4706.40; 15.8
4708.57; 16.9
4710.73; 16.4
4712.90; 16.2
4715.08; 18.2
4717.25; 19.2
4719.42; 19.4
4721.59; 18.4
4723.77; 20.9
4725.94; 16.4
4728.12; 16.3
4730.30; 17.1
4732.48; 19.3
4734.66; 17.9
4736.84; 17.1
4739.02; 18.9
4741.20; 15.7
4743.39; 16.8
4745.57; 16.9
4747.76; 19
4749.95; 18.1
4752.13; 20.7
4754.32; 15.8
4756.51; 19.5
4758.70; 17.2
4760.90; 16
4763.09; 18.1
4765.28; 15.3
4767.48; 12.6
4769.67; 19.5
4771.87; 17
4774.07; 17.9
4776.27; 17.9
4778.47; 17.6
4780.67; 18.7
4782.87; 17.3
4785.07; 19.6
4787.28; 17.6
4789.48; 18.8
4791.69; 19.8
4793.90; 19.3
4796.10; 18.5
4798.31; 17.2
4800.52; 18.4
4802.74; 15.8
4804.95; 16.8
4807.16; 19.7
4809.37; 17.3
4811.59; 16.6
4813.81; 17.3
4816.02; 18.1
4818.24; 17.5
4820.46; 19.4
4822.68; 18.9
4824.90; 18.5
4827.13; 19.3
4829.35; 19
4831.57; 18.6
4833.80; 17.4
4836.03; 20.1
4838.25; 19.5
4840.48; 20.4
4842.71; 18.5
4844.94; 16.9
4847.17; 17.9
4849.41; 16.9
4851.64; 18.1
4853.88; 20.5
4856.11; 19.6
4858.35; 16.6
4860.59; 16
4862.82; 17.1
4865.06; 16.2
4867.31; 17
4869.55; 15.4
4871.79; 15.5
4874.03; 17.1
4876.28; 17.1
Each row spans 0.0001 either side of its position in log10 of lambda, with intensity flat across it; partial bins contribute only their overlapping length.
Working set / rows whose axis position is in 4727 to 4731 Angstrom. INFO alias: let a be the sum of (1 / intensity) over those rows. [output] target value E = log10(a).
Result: -0.921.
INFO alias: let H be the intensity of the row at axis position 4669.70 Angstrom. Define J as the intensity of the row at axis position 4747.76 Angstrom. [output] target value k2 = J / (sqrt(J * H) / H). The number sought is 17.7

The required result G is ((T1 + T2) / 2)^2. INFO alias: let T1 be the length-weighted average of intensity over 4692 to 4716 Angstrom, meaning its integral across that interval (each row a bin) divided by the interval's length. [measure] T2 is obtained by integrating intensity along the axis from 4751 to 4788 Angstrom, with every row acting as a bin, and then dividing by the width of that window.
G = 289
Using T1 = 16.4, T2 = 17.5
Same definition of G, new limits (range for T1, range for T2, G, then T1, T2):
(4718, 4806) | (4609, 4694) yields 301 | 17.8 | 16.9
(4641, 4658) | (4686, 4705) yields 282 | 17.1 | 16.5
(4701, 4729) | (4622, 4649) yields 298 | 17.2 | 17.3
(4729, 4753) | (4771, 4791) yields 324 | 17.9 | 18.1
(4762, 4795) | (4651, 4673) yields 275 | 17.8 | 15.4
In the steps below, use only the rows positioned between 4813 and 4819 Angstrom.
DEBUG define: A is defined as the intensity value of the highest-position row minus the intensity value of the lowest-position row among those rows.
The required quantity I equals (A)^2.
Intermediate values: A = 0.2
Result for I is 0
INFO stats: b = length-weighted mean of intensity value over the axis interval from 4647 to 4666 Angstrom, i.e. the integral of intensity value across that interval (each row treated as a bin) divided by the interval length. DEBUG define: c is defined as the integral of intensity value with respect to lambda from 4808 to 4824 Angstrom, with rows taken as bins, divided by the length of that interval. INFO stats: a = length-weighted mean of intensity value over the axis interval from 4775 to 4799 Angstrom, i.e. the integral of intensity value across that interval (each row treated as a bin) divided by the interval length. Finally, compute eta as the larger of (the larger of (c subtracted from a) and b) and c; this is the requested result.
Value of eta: 17.9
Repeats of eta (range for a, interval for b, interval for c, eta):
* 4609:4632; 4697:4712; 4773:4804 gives 18.2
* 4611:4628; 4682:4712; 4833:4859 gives 18.6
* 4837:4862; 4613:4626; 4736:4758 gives 18.1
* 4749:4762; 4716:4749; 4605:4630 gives 18.0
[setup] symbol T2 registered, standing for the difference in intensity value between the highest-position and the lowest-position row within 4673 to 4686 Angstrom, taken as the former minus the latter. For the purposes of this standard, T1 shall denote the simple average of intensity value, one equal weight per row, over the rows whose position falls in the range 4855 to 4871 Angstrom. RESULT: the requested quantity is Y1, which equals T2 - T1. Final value -12.7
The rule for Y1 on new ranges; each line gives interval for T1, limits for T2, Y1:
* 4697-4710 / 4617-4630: -19.1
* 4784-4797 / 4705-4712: -18.3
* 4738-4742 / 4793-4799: -19.4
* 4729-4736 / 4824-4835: -19.2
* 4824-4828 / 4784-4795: -19.2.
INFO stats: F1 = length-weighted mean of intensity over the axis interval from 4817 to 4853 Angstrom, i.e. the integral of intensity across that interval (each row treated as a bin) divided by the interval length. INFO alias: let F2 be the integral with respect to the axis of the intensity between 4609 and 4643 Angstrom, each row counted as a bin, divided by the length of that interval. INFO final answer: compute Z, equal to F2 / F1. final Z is 0.96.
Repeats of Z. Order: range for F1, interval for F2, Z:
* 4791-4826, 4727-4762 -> 0.98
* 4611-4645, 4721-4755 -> 1.00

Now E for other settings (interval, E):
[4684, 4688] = -0.961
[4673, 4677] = -0.849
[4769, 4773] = -0.958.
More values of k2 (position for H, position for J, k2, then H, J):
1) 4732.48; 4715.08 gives 18.7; 19.3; 18.2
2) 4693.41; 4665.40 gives 16.5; 17.6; 15.5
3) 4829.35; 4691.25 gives 17.5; 19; 16.2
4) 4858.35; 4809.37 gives 16.9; 16.6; 17.3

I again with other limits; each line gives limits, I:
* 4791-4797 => 2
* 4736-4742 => 2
